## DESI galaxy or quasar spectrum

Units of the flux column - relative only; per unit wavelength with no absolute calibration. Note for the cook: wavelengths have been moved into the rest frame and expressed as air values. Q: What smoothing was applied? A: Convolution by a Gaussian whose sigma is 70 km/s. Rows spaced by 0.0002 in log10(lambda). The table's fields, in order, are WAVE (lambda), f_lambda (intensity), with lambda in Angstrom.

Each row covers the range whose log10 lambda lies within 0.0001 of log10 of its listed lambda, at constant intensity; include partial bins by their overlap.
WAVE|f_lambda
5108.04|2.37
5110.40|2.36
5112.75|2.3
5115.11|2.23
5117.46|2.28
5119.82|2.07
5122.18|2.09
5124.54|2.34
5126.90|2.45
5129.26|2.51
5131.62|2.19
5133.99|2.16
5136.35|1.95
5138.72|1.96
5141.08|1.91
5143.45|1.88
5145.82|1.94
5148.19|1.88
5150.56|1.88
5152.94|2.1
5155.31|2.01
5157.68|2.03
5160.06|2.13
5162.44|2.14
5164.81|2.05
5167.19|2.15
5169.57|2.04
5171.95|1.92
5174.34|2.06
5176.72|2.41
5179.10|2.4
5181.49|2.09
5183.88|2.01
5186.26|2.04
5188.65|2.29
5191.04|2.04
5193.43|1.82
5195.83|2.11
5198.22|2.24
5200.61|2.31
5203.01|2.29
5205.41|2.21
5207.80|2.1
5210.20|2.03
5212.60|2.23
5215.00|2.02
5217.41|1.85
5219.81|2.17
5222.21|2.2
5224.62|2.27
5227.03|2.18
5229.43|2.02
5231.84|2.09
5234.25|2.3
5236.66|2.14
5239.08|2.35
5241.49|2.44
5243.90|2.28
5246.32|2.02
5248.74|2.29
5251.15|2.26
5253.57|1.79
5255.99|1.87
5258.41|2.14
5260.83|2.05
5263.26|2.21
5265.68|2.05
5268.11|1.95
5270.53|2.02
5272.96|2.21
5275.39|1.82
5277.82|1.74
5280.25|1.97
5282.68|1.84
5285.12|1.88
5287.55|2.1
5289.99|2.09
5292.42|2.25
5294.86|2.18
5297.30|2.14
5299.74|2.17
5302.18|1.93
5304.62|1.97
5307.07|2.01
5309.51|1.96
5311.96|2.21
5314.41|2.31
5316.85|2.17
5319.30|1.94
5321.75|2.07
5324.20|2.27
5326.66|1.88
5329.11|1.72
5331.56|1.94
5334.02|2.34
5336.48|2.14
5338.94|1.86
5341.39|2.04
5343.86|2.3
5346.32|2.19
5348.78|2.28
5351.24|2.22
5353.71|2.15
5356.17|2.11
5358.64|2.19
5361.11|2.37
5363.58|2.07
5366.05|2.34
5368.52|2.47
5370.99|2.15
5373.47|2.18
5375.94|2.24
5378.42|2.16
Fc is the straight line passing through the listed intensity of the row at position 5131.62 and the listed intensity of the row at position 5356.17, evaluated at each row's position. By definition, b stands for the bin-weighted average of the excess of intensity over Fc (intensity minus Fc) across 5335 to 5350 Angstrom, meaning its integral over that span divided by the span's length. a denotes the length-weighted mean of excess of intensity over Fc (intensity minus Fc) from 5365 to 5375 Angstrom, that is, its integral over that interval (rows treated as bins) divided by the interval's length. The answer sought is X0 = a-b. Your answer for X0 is 0.15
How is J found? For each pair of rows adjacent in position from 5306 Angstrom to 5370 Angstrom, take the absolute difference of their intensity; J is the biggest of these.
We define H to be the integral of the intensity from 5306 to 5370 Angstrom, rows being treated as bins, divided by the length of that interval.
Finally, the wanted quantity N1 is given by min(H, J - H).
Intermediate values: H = 2.14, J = 0.40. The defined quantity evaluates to -1.737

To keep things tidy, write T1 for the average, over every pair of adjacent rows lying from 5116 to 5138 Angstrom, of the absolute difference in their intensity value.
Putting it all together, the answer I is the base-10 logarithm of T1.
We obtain -0.82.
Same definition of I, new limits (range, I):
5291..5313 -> -1.02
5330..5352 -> -0.70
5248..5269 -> -0.77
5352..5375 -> -0.77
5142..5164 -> -1.15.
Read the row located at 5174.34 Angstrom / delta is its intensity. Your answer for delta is 2.06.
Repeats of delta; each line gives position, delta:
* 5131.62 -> 2.19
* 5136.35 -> 1.95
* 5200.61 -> 2.31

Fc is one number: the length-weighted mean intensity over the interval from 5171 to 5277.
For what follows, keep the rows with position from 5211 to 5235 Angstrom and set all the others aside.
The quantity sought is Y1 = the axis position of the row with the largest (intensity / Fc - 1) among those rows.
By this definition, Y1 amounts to 5234.25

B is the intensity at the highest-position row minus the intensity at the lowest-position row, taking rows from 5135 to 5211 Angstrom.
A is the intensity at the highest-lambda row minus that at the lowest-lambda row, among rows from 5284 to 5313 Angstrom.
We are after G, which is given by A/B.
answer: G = 4.1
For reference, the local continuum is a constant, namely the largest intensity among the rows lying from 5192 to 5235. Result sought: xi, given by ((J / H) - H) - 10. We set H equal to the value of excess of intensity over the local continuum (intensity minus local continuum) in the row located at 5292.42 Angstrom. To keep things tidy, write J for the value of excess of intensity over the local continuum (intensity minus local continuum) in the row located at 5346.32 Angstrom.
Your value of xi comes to -7.9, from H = -0.06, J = -0.12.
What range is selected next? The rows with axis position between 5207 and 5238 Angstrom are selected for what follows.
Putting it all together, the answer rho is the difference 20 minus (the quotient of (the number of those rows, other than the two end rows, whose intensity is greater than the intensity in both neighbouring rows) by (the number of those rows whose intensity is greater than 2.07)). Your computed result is 19.7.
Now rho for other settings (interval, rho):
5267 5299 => 19.3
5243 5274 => 19.5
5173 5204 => 19.6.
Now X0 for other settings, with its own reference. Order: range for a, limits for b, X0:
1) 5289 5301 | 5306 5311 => 0.17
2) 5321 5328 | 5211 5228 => -0.02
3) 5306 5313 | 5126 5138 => -0.12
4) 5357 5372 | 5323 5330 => 0.31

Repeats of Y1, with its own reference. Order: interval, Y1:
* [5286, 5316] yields 5314.41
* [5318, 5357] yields 5334.02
